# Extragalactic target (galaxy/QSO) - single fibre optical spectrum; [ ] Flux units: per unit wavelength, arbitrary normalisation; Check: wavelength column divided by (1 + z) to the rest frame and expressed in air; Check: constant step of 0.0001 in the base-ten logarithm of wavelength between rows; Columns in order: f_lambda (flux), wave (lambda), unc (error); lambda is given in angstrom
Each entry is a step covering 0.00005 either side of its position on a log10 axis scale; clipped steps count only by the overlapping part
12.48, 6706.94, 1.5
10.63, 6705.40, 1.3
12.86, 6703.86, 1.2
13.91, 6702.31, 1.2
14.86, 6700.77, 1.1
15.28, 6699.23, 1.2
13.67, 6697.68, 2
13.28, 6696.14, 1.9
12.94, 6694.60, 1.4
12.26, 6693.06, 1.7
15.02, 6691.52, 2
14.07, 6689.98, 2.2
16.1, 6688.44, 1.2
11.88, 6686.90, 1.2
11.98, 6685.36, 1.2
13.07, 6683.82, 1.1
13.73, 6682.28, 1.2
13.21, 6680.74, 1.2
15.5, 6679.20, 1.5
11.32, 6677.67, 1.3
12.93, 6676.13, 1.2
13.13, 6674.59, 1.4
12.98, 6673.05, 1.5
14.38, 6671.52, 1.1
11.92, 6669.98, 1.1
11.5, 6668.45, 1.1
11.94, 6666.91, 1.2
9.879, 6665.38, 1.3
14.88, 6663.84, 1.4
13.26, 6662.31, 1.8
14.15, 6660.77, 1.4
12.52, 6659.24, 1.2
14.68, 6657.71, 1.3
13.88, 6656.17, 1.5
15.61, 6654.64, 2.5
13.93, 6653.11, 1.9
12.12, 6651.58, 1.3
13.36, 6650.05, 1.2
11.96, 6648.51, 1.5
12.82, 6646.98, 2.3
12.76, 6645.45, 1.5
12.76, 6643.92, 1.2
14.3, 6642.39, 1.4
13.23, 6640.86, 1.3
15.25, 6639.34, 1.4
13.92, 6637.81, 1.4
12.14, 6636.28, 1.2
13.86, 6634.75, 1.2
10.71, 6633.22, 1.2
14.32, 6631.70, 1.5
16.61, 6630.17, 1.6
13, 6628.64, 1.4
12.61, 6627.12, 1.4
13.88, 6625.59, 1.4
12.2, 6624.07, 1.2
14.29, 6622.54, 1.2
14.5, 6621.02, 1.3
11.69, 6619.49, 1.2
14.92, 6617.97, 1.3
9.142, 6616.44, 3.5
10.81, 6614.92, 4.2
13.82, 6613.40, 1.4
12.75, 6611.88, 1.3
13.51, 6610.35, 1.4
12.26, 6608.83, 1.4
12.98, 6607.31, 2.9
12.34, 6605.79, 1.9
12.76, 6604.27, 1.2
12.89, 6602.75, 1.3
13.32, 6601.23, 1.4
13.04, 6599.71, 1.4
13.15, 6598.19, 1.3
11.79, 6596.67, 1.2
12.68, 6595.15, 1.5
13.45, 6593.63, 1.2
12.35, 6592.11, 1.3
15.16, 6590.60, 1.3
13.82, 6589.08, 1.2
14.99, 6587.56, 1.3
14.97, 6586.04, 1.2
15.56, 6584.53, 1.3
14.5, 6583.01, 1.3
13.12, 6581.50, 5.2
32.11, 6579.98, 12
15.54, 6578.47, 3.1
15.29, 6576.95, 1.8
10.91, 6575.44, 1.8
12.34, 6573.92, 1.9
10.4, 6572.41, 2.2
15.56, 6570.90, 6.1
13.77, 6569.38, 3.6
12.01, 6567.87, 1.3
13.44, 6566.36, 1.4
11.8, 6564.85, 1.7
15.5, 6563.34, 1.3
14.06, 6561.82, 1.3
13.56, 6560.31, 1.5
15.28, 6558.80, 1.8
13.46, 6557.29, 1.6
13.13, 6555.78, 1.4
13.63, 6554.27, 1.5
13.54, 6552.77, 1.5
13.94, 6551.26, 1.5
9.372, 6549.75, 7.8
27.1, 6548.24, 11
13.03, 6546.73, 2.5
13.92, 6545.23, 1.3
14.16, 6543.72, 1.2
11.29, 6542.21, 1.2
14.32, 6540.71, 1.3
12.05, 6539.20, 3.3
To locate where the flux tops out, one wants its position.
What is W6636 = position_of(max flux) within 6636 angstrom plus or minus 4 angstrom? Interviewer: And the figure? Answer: 6639.34 angstrom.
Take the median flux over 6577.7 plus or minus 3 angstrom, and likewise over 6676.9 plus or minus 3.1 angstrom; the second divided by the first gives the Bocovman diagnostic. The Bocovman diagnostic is 0.85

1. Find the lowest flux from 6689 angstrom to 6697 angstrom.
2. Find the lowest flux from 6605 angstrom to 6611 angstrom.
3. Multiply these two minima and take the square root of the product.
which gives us 12.3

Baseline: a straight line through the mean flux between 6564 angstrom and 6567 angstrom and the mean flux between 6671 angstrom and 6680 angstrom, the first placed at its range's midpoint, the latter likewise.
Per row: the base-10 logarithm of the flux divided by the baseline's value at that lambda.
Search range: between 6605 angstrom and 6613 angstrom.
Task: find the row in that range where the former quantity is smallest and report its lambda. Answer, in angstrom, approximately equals 6608.83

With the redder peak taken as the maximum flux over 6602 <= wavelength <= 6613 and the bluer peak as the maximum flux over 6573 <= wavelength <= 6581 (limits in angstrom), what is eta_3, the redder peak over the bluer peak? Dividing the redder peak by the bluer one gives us 0.42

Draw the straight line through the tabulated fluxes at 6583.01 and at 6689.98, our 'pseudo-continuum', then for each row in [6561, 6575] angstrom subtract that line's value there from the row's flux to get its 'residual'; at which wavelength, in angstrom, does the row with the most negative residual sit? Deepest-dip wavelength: 6572.41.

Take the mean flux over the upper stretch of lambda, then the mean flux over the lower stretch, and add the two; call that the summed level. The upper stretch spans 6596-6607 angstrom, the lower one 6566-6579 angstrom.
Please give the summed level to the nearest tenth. 26.0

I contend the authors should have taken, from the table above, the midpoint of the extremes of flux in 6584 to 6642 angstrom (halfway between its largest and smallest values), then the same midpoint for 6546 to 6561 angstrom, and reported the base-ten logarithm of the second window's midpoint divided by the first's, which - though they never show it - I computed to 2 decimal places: 0.15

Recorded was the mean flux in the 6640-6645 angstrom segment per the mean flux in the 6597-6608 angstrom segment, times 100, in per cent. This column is 104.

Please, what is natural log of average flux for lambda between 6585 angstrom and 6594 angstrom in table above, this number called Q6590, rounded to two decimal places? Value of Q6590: 2.65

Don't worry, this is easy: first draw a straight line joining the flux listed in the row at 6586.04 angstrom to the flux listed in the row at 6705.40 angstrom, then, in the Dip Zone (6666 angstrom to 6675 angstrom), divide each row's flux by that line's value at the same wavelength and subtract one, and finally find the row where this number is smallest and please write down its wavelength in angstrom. 6668.45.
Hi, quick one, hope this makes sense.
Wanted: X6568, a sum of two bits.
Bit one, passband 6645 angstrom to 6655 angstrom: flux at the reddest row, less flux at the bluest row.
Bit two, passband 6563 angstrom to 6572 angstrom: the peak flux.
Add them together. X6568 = 18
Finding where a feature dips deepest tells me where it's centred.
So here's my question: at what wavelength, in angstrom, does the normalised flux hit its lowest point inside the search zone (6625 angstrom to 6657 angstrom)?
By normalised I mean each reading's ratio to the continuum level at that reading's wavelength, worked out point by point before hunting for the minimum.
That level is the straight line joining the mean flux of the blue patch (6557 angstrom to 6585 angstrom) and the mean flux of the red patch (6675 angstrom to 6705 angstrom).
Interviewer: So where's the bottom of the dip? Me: 6633.22 angstrom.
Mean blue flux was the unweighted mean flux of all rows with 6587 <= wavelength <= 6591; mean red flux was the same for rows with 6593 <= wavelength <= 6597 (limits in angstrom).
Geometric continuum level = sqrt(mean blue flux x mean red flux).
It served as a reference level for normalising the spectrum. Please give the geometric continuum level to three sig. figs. 13.6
